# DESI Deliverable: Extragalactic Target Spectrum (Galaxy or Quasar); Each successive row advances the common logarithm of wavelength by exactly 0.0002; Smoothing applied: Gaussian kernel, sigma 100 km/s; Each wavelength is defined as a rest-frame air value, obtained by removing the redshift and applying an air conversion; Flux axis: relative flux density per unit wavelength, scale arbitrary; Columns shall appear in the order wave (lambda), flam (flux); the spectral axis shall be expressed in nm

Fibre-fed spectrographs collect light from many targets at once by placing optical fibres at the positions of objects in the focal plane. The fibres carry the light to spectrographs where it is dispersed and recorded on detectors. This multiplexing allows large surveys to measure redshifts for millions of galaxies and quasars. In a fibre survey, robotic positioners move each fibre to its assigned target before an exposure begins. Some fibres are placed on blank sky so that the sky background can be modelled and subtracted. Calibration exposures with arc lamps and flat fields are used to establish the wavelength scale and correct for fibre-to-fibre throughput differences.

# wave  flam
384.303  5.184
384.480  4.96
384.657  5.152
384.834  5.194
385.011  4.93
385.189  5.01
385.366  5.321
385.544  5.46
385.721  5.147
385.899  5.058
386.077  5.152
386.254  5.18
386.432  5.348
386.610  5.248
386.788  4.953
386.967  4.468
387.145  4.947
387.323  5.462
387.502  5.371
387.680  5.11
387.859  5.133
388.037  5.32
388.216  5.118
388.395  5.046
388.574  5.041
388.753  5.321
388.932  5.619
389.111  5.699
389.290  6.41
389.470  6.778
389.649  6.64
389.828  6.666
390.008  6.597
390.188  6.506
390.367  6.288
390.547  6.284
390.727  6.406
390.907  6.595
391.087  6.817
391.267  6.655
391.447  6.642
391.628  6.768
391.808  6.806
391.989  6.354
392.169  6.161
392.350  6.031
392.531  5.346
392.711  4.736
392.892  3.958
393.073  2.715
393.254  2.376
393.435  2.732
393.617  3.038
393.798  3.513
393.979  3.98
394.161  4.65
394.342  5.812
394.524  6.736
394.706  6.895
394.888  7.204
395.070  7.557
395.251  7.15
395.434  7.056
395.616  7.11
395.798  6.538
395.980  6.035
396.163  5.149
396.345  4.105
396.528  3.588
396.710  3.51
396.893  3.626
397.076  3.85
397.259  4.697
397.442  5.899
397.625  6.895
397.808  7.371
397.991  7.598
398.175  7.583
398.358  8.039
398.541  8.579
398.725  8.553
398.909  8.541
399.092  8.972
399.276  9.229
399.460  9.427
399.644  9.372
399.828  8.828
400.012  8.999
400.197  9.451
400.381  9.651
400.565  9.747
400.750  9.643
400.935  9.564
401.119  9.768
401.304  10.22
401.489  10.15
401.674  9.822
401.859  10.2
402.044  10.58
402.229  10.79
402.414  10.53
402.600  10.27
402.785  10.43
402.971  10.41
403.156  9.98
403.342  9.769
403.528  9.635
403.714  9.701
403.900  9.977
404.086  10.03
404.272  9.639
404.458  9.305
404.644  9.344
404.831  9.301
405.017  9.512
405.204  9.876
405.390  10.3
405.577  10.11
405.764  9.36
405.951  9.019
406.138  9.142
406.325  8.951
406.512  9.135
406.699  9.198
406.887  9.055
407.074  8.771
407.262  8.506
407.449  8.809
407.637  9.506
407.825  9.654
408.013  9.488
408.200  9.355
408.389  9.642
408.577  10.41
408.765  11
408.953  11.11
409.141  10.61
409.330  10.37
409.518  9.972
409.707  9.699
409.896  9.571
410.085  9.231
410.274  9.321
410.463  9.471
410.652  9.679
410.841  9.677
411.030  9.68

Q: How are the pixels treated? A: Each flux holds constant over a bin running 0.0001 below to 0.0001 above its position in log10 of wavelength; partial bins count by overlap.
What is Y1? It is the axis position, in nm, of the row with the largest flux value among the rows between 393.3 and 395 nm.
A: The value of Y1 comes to 394.888 nm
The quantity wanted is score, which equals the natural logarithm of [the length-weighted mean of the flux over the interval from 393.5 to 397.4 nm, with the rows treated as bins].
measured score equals 1.7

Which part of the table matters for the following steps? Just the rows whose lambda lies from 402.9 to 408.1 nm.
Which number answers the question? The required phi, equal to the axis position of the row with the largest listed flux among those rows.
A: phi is 402.971 nm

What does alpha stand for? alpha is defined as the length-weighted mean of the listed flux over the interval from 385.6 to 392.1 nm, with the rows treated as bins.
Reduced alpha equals 5.8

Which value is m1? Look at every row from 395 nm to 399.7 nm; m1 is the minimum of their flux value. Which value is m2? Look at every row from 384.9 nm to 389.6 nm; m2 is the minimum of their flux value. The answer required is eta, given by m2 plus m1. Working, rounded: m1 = 3.51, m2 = 4.468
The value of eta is 8.0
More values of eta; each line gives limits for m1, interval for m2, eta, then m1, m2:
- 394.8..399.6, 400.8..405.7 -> 12.8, 3.51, 9.301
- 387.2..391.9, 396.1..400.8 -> 8.6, 5.041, 3.51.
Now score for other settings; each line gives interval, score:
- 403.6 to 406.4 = 2.3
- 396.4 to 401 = 2.0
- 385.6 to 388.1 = 1.6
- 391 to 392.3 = 1.9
